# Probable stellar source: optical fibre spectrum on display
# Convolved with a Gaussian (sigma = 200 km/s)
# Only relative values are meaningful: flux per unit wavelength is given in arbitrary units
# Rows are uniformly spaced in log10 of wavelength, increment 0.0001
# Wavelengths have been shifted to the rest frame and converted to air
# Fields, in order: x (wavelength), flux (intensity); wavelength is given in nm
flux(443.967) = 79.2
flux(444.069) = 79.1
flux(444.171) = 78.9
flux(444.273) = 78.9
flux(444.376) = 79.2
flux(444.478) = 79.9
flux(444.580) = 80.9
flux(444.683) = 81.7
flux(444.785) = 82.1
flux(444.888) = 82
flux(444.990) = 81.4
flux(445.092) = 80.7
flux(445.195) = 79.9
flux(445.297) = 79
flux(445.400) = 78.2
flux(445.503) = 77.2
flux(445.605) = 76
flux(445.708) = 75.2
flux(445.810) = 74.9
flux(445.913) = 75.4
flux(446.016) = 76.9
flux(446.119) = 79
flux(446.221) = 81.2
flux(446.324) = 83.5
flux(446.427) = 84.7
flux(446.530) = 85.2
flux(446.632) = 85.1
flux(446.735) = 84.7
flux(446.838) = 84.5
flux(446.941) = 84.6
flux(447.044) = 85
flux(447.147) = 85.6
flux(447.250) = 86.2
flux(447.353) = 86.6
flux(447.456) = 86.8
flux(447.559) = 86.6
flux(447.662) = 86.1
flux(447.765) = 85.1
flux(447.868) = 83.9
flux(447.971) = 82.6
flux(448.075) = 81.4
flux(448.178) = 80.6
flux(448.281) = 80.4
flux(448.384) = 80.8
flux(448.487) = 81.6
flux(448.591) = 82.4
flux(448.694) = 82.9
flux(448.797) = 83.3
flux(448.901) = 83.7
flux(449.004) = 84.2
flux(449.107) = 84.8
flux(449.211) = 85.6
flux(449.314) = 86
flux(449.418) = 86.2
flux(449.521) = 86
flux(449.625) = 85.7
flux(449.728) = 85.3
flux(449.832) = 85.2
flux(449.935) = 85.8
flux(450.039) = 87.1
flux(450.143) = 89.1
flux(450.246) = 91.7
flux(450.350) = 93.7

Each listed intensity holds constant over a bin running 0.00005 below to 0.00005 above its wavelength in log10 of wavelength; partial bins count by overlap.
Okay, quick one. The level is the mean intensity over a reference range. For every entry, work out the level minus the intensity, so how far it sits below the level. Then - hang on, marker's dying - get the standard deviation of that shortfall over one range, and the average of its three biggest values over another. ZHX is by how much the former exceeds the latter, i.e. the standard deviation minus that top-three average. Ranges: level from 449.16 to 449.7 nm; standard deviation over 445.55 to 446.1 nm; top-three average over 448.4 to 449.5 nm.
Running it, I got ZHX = -2.9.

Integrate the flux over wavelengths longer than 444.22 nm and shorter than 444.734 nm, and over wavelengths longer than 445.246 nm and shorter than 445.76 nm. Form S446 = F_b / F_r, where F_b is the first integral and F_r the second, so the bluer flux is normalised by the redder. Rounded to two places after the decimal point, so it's 1.04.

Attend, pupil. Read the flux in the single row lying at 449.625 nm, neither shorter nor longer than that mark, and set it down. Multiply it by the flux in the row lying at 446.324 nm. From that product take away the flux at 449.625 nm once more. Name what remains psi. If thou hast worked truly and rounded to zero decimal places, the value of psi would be 7070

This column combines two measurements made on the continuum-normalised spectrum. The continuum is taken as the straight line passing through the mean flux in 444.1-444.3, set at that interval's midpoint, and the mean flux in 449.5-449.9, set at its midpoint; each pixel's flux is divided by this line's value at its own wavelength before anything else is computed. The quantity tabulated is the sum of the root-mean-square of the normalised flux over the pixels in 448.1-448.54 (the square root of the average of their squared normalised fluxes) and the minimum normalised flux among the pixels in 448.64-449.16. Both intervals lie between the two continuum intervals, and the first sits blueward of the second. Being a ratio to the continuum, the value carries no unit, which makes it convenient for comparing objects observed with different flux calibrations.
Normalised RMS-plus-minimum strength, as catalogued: 1.95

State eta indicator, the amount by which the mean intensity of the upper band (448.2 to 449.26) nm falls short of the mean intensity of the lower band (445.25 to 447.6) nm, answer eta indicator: -1.1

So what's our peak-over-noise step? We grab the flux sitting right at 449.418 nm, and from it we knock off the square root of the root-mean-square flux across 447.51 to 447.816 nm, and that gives 76.9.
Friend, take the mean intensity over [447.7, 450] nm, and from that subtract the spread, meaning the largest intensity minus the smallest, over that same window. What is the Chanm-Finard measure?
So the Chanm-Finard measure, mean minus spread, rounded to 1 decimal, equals 78.0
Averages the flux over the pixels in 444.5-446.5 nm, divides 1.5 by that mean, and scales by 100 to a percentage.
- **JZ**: 1.89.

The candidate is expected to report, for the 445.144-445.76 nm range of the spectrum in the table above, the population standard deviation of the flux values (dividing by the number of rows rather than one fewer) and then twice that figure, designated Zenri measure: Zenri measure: 3.3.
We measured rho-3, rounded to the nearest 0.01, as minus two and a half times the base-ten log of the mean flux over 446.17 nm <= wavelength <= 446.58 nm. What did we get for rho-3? -4.81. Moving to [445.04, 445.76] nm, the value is -4.73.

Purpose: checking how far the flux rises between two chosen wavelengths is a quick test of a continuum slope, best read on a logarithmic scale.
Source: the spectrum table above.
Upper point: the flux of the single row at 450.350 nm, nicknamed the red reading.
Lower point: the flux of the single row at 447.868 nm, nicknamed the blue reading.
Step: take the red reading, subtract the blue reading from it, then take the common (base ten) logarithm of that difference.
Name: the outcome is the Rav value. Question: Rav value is 1.0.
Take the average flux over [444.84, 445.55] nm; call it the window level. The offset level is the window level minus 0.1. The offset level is 79.7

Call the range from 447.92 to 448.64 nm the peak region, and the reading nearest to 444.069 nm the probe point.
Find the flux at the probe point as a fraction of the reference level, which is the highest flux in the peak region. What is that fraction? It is 0.96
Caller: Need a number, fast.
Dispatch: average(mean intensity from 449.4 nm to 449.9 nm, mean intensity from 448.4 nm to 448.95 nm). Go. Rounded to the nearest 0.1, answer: 84.2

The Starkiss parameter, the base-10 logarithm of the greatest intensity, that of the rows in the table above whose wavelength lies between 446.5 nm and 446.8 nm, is 1.93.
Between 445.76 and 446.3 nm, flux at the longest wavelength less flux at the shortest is 6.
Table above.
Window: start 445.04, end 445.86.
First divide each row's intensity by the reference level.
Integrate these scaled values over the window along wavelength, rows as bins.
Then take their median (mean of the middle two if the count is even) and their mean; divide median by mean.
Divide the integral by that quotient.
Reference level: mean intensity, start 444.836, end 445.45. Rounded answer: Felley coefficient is 0.794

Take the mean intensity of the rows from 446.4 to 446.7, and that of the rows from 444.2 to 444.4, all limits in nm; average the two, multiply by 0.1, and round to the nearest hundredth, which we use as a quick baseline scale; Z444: 8.20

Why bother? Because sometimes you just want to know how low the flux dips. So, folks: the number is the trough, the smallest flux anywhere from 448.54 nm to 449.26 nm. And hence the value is 82.4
